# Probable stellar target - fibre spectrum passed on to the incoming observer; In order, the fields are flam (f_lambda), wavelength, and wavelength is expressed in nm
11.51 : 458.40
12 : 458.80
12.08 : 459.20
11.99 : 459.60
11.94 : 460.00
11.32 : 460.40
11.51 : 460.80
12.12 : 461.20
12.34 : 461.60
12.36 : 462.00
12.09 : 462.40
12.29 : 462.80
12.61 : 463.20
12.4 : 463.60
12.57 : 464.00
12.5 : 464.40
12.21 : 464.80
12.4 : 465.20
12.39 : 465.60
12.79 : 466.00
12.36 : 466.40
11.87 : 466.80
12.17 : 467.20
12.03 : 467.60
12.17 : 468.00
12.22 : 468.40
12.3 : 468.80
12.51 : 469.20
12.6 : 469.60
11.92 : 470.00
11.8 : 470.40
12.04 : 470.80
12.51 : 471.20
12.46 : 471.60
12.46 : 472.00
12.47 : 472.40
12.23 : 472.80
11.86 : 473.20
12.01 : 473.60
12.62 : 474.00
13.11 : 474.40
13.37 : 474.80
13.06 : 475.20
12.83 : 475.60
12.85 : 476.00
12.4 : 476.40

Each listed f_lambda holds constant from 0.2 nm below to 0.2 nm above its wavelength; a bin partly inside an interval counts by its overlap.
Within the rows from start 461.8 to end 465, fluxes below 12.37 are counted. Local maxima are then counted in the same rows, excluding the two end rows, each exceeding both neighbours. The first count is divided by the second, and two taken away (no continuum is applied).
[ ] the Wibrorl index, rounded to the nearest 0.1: 0.0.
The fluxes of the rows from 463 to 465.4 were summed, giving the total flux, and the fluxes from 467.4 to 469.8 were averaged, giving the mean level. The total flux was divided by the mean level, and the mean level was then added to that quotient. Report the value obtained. 18.4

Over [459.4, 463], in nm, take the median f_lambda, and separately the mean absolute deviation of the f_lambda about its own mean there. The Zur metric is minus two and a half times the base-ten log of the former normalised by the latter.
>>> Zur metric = -4.12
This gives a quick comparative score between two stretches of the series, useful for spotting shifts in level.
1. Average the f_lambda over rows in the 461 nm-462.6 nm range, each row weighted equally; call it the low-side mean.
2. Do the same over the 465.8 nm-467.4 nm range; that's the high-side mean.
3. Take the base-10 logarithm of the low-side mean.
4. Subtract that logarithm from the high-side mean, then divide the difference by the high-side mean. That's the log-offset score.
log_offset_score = 0.912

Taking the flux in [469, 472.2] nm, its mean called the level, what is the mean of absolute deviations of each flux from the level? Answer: 0.28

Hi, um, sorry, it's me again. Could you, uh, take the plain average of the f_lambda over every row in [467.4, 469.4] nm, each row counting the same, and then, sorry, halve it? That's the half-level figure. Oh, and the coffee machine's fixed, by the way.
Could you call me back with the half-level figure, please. 6.12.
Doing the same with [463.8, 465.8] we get 6.21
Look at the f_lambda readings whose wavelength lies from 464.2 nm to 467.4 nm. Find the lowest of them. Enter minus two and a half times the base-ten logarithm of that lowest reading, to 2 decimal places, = -2.69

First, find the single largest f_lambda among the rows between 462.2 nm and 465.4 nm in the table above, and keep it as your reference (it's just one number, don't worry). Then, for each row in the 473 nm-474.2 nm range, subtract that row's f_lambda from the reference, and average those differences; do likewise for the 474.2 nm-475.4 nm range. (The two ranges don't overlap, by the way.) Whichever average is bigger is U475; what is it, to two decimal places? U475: 0.45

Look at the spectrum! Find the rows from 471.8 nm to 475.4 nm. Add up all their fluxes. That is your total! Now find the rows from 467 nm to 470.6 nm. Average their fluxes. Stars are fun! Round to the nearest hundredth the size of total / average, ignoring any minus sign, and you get 9.28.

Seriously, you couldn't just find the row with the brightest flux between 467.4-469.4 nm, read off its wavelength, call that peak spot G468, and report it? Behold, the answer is 469.20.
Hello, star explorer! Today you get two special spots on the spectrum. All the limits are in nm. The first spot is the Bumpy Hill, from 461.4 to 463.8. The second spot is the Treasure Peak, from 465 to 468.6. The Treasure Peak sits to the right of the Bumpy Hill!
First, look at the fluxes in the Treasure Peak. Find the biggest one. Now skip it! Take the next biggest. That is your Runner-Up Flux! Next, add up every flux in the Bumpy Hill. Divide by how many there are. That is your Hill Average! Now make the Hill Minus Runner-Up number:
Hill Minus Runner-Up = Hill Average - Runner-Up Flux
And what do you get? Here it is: -0.1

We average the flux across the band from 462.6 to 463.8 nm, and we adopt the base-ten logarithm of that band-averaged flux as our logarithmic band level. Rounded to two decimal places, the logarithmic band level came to 1.09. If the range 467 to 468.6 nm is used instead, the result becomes 1.08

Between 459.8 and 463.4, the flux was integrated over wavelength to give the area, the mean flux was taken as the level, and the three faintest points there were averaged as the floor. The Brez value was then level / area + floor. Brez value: 11.9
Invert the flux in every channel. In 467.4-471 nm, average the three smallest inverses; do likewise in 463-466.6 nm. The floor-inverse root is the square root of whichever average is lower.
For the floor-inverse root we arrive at 0.281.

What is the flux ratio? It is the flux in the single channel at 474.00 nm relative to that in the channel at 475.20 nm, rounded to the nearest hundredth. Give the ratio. 0.97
